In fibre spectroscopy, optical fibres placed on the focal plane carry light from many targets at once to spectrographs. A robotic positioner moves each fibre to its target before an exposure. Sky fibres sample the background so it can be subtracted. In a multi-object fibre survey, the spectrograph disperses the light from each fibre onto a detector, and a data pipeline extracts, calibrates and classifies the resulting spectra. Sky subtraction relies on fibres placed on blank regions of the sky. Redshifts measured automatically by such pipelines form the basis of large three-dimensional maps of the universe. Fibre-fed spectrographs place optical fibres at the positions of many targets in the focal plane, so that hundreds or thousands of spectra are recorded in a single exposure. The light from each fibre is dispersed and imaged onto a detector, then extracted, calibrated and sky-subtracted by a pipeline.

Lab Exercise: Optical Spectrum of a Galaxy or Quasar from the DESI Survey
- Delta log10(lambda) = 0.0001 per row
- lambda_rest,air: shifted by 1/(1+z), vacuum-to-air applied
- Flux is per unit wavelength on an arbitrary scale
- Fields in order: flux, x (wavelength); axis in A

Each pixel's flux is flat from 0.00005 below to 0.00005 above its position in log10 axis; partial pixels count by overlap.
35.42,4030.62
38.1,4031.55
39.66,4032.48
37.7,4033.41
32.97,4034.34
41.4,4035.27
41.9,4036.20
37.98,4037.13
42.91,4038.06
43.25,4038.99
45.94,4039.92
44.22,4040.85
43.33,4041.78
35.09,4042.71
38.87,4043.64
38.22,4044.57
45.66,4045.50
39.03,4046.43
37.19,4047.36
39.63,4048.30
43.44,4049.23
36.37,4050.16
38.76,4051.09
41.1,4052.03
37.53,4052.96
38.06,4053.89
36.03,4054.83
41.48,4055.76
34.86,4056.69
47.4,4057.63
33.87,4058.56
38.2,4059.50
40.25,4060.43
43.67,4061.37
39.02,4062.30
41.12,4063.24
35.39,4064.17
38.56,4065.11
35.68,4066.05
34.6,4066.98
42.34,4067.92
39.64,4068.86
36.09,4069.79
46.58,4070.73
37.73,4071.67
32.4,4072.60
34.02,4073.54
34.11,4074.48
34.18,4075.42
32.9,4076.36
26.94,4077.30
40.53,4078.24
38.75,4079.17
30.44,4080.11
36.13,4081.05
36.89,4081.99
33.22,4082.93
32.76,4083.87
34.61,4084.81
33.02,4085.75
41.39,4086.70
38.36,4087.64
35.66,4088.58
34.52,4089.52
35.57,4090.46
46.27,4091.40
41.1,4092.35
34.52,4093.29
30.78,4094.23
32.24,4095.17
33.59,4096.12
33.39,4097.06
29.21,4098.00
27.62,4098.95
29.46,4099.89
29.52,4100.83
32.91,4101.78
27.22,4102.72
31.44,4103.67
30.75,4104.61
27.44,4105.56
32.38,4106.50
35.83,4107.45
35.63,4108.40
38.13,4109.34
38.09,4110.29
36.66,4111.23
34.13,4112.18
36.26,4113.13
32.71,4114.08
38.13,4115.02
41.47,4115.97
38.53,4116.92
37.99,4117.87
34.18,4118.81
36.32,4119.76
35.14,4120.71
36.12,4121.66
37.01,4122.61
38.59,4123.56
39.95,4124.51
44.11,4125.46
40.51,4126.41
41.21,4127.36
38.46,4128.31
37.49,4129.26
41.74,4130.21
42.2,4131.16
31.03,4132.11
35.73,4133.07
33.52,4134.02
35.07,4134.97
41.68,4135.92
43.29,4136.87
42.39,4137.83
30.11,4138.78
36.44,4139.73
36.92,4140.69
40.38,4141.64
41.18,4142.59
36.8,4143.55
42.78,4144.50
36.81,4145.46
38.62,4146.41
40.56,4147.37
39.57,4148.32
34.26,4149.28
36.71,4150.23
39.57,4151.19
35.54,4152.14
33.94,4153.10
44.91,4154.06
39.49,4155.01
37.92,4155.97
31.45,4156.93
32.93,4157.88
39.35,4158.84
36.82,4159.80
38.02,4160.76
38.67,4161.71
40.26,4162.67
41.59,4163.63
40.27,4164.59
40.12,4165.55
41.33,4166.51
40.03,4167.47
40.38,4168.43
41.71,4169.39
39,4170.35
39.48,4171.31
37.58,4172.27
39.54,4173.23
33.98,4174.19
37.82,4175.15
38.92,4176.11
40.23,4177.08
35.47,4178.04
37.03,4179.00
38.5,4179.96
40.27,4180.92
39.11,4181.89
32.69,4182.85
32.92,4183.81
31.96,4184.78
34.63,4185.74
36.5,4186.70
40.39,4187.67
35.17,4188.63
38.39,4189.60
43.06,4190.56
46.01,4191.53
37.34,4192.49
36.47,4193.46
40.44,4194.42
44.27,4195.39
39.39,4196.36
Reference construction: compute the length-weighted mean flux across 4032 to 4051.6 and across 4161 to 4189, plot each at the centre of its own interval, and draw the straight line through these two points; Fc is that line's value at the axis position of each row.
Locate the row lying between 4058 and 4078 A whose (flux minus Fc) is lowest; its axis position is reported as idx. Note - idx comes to 4077.30 A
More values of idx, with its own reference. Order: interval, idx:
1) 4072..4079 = 4077.30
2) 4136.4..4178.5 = 4138.78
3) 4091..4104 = 4102.72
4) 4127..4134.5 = 4132.11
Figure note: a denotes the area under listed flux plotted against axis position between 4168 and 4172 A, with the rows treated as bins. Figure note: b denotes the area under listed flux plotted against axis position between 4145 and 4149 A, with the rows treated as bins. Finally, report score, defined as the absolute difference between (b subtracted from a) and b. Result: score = 149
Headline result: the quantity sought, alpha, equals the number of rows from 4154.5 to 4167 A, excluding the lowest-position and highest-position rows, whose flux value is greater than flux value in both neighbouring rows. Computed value 2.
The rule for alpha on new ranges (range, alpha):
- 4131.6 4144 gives 3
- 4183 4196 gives 2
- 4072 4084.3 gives 3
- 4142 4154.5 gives 3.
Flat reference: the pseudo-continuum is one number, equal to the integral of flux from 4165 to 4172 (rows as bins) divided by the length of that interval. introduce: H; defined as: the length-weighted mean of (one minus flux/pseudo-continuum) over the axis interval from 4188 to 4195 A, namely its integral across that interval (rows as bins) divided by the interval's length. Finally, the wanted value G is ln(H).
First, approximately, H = 0.01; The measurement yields -4.3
